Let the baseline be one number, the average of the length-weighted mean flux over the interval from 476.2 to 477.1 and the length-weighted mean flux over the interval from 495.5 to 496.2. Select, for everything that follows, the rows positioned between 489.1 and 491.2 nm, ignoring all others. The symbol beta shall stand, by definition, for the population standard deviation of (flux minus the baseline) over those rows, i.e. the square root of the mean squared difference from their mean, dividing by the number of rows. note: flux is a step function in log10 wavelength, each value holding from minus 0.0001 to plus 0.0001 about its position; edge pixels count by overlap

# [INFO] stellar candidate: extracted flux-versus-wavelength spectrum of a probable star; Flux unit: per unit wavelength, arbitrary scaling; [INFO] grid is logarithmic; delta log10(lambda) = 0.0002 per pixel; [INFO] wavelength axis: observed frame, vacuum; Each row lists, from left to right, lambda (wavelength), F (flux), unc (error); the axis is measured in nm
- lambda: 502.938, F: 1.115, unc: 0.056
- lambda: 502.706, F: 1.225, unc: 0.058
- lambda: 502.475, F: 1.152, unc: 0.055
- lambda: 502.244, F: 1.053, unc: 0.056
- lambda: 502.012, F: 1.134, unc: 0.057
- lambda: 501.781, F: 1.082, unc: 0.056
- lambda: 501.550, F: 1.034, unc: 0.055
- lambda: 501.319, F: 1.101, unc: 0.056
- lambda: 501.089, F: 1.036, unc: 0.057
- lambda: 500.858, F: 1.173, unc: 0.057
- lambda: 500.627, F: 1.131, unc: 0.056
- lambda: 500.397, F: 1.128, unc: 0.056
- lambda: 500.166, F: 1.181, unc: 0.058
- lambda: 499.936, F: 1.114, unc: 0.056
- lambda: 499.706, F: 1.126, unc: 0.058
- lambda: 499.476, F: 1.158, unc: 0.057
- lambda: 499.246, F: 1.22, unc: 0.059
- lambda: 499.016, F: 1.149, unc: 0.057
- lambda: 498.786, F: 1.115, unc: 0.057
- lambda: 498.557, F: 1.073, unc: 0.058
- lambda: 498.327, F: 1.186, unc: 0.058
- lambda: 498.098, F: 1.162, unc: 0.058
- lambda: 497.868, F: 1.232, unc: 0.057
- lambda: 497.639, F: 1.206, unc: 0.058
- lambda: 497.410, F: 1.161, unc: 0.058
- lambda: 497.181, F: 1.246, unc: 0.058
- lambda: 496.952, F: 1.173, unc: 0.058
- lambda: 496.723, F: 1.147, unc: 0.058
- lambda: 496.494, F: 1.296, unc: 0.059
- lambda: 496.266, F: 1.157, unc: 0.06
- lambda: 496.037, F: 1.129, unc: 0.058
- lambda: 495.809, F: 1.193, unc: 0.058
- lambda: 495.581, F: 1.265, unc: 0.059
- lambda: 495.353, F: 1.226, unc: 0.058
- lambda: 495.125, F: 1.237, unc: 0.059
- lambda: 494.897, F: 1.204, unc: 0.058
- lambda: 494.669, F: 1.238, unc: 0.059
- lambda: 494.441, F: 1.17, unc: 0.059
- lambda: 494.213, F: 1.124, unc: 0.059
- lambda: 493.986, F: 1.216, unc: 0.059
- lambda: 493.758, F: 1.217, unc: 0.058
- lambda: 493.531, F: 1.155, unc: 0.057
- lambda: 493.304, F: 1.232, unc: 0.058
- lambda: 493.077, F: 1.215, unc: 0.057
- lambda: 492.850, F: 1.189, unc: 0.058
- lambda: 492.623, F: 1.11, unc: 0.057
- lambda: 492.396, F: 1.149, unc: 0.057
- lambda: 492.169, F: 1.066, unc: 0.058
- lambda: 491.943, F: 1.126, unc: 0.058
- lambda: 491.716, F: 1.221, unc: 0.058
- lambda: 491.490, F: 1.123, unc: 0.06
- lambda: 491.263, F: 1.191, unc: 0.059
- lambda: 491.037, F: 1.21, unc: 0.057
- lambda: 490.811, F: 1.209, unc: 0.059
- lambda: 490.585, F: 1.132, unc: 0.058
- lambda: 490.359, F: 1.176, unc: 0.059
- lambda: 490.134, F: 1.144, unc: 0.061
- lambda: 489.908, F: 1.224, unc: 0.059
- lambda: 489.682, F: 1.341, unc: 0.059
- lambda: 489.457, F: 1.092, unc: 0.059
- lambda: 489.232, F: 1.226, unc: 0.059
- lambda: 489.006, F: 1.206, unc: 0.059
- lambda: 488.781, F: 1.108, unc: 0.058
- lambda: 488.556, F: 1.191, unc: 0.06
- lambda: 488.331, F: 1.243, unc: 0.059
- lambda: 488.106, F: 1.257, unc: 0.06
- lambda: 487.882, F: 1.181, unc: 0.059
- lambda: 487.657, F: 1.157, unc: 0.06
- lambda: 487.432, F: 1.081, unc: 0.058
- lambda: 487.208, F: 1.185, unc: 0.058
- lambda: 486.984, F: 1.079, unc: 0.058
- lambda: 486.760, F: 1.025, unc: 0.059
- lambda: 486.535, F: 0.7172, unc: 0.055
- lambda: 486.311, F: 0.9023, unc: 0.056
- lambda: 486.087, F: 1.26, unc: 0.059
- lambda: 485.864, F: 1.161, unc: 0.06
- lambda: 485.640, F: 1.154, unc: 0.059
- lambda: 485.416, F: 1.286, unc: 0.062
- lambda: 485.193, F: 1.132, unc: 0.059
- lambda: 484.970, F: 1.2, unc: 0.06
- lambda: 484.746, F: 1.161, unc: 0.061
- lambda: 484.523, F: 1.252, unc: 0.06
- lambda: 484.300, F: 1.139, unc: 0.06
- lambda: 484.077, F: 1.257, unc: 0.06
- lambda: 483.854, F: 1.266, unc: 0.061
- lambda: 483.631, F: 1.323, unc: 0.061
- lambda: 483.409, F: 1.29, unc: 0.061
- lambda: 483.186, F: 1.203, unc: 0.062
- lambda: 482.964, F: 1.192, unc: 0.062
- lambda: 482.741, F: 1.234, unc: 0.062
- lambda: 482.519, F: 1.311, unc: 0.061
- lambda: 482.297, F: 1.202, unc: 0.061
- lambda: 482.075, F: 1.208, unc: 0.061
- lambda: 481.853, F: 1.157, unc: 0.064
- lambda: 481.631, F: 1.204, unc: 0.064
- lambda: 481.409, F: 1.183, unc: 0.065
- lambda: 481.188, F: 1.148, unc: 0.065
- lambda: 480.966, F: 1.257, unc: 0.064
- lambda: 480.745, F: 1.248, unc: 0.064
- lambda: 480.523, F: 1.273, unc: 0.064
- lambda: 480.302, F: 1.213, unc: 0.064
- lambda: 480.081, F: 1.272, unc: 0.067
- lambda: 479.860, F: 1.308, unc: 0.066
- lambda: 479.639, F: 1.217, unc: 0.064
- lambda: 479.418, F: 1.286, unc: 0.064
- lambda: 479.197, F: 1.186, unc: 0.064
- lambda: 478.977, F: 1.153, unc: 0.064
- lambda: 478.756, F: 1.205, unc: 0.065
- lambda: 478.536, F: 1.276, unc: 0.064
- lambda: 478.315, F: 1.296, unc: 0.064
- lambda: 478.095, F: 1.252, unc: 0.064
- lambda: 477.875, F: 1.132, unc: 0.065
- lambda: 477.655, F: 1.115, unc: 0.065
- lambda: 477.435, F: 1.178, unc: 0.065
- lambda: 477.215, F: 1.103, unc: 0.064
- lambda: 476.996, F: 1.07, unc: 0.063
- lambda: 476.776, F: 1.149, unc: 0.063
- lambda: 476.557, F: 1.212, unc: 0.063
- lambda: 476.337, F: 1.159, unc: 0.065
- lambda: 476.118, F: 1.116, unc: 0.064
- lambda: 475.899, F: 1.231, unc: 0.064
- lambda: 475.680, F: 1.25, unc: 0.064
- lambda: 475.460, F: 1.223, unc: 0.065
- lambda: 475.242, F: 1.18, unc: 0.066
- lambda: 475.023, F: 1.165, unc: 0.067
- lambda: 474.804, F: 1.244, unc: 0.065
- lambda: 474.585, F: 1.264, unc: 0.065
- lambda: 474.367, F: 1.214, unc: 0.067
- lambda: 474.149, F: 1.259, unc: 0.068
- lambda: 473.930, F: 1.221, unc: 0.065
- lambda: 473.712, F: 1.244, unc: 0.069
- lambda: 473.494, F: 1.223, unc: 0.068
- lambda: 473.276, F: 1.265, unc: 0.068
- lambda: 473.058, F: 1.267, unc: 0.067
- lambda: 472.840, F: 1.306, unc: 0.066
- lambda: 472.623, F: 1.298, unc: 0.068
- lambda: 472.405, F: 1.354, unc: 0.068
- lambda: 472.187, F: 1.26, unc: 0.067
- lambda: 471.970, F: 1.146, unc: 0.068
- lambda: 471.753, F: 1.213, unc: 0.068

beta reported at 0.068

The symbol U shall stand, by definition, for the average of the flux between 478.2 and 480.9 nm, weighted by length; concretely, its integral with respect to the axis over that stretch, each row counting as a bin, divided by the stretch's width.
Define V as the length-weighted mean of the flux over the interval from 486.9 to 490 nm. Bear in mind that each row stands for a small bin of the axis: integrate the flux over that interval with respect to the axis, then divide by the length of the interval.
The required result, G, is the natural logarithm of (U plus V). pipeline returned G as 0.887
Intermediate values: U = 1.24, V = 1.18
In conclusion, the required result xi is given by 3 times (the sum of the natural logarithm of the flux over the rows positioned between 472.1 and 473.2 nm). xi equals 3.9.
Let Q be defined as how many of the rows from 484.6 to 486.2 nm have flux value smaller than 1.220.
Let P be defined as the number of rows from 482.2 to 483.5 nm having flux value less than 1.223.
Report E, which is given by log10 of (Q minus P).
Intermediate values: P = 3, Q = 5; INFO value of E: 0.3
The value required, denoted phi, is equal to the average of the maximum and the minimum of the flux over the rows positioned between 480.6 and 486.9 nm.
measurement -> 1.02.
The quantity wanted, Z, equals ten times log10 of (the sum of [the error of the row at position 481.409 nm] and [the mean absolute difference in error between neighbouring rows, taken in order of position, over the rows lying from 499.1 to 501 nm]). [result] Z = -11.8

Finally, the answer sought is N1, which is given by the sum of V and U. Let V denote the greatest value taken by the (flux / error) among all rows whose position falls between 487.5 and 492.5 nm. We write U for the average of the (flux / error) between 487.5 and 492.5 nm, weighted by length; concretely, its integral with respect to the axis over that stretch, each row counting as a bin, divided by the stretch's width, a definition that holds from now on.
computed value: 42.8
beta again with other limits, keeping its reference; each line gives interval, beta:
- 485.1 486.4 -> 0.124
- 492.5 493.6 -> 0.044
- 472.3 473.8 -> 0.040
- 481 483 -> 0.045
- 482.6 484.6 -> 0.052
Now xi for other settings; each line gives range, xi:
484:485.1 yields 2.7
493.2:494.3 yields 2.6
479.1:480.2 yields 3.4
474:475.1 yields 3.1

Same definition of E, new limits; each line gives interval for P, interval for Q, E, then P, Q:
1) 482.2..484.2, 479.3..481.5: 0.0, 3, 4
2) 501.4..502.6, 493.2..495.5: 0.0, 5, 6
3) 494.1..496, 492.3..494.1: 0.5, 4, 7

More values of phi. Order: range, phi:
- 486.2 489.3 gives 0.99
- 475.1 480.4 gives 1.19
